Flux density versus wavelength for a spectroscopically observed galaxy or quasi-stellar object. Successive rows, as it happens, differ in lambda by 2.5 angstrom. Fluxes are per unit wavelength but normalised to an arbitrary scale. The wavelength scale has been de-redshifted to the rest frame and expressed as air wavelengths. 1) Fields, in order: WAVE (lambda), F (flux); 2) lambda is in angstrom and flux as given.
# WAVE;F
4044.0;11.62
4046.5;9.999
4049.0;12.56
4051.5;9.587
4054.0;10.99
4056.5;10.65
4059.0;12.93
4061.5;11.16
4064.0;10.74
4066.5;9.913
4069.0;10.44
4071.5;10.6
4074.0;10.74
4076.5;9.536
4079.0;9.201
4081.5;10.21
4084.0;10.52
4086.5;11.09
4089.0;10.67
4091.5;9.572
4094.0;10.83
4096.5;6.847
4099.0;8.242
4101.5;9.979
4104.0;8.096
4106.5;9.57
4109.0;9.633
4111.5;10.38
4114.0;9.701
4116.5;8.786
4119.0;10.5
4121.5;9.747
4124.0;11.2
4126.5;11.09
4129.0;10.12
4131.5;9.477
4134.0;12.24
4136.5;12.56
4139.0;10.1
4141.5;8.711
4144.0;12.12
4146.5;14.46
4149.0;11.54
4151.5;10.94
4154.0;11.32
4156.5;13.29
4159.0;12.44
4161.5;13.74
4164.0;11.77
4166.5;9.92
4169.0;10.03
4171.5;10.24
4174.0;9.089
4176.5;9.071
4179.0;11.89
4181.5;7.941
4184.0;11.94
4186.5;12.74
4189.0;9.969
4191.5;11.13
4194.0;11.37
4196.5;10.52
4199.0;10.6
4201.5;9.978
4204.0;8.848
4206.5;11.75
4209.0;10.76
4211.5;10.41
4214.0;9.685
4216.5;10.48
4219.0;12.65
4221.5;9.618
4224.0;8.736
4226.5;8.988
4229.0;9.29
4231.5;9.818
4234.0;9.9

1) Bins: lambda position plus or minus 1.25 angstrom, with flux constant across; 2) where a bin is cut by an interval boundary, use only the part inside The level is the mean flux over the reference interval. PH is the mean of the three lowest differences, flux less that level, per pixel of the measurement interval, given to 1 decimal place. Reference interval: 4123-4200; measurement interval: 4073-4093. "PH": -1.6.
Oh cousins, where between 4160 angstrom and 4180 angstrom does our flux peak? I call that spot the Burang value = 4161.5 angstrom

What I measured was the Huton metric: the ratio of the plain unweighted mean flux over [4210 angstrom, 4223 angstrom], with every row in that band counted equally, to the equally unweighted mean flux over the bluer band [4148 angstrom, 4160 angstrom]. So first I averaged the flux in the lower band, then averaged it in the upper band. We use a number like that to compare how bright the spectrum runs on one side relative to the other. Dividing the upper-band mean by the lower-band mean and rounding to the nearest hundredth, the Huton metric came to 0.89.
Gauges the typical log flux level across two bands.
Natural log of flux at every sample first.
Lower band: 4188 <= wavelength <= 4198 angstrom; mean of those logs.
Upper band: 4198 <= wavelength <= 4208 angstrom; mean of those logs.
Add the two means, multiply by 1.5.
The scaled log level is 7.05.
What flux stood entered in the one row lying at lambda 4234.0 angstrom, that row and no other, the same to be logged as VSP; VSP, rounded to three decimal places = 9.900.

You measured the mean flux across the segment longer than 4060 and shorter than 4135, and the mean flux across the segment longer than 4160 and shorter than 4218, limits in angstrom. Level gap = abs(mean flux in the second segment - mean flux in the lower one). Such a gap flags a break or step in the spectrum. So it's 0.6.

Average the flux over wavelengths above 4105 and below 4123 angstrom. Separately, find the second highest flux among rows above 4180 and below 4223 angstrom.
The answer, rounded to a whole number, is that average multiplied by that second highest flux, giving 123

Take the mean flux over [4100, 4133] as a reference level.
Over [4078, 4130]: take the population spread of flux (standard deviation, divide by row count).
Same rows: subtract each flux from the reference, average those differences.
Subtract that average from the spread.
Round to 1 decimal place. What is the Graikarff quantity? 1.0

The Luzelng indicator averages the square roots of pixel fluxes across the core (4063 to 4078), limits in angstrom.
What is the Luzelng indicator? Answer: 3.21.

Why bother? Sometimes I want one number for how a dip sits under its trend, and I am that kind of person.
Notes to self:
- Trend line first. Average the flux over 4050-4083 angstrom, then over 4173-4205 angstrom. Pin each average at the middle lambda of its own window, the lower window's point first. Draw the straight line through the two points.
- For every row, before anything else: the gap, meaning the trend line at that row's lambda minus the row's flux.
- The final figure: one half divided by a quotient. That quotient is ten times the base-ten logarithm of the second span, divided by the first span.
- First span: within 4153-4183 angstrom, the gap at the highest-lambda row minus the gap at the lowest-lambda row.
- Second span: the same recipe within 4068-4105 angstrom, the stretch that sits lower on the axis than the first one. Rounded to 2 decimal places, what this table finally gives 0.46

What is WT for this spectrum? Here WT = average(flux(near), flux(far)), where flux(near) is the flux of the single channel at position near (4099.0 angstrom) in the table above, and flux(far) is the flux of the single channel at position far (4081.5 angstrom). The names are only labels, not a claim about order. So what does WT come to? 9.2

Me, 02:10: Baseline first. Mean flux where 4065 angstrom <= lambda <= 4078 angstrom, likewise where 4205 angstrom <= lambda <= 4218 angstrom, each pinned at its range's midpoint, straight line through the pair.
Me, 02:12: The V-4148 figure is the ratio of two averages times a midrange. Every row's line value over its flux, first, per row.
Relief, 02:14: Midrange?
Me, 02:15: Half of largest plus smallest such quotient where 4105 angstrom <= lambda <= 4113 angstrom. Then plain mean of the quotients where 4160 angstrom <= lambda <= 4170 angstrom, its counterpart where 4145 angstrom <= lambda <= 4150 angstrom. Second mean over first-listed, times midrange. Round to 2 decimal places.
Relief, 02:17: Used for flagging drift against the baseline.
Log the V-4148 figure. 0.90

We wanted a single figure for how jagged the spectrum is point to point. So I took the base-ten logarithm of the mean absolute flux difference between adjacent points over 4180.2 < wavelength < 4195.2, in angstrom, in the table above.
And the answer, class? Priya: 0.25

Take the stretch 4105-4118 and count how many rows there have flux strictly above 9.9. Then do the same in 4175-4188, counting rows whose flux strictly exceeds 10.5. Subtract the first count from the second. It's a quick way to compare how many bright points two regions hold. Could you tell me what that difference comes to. 2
